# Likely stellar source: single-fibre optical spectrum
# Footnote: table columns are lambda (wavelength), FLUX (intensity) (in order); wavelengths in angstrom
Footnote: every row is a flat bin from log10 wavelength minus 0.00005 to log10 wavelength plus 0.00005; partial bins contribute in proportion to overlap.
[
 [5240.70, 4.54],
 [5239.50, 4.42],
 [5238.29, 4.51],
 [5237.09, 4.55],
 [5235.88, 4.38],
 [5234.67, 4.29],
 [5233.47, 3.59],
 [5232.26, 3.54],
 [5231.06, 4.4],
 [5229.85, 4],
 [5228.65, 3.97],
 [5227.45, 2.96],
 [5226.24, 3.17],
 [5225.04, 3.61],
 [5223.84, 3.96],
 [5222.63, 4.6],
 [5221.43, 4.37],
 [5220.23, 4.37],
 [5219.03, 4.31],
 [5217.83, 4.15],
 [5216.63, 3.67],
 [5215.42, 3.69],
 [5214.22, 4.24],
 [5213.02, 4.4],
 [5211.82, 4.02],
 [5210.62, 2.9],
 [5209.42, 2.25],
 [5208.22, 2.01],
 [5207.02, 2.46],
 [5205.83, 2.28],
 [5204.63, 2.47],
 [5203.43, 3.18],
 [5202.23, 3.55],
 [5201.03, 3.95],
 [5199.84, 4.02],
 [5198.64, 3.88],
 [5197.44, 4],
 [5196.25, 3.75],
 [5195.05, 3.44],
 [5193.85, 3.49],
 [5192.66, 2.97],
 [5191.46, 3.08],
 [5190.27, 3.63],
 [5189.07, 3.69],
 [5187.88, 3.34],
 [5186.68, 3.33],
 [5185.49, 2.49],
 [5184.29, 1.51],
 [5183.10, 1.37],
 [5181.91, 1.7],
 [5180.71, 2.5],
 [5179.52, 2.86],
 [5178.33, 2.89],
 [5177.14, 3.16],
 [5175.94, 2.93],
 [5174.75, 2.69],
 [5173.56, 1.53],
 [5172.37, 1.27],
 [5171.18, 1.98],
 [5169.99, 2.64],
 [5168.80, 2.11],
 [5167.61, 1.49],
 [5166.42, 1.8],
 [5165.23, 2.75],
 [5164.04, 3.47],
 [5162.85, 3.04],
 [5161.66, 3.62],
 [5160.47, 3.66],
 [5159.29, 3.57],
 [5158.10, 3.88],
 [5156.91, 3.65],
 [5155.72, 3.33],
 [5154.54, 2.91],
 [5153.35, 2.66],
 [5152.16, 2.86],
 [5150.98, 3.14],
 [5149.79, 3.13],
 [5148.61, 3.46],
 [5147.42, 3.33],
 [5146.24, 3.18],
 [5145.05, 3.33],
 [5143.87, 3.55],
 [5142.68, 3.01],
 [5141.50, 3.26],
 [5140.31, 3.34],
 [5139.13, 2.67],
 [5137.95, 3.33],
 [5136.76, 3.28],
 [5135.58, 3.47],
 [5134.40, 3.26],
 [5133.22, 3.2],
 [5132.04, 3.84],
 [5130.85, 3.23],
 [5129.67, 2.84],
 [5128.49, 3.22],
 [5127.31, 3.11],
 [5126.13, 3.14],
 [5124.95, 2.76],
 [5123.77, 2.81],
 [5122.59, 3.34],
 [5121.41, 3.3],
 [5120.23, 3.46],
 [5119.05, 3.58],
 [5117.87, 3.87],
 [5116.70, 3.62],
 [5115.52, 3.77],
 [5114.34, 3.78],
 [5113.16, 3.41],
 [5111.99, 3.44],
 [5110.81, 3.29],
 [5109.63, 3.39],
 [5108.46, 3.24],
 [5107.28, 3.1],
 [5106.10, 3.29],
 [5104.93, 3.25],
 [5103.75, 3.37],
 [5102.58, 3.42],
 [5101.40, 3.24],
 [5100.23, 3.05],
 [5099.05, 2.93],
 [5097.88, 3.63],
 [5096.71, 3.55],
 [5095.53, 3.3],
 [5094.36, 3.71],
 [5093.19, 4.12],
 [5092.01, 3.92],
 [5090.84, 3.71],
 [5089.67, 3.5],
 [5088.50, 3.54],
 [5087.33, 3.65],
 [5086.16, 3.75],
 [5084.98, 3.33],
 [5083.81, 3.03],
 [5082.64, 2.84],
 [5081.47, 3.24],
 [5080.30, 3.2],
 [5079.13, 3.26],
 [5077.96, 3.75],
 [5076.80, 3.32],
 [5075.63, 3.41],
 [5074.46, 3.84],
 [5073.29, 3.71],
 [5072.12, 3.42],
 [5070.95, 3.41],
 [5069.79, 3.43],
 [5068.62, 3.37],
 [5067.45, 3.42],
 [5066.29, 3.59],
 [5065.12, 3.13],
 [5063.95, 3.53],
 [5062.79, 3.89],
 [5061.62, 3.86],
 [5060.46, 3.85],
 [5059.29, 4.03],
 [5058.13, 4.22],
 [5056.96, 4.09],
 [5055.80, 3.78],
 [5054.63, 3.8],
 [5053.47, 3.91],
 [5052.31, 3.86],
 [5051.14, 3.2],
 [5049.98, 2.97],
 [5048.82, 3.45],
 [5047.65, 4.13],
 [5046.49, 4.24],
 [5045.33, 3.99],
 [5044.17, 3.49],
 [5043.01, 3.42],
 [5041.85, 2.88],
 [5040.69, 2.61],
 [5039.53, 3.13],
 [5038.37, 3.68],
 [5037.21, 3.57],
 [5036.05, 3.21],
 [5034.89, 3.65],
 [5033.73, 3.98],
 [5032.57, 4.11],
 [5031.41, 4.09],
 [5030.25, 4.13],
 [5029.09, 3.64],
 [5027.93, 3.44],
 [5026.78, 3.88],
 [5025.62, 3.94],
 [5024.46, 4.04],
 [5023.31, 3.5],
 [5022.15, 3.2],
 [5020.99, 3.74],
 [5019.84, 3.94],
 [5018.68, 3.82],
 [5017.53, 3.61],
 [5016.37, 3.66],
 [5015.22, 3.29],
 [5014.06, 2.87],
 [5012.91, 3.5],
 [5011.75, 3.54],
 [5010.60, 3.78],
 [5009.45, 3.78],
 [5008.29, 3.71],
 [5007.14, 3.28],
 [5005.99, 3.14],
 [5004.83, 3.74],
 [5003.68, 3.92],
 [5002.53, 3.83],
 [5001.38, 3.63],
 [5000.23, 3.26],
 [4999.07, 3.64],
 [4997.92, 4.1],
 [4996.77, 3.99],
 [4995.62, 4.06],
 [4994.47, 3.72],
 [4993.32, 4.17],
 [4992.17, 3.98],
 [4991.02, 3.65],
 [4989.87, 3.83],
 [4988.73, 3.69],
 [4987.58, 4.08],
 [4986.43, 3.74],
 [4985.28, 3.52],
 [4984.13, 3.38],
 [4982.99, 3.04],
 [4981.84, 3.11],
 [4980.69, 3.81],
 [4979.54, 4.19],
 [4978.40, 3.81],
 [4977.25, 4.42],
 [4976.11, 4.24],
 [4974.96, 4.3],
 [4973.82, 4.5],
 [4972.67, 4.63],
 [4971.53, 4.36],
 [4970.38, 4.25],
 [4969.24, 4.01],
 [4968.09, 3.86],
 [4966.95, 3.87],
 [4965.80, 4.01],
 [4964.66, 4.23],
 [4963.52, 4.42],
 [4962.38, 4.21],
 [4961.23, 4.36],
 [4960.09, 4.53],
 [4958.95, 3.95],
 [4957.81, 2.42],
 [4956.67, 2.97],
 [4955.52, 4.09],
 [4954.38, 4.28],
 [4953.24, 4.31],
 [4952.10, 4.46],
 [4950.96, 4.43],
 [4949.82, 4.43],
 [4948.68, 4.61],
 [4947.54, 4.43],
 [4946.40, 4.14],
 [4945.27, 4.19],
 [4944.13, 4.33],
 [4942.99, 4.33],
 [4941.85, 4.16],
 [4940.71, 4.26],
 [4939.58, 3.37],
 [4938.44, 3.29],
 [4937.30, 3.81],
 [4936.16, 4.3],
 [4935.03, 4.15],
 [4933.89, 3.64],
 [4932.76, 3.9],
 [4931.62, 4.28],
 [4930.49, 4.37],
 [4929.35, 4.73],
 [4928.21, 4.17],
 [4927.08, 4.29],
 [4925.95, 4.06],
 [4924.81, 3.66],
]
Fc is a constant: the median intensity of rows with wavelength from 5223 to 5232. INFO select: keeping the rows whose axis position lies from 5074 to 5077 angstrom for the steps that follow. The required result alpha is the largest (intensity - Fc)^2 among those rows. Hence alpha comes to 0.4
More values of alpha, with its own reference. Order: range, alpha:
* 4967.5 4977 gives 0.4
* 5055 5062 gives 0.1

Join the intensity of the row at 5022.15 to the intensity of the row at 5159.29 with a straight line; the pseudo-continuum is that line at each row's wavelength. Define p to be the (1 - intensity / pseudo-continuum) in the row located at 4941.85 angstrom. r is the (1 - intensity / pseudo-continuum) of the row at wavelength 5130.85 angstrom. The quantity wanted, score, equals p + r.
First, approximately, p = -0.39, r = 0.08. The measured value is -0.32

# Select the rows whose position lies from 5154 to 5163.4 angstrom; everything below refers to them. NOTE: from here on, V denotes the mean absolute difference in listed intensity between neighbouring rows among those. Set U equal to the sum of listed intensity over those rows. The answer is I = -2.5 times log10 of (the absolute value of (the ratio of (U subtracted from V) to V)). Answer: -4.96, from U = 28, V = 0.28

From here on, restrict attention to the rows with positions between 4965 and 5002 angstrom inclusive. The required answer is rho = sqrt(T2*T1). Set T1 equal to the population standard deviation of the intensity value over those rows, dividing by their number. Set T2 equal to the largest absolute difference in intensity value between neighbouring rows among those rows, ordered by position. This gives 0.51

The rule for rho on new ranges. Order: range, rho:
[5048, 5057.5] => 0.49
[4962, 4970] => 0.21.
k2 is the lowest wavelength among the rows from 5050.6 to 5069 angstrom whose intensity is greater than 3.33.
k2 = 5052.31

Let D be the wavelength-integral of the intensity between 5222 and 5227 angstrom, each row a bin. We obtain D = 19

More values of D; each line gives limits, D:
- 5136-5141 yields 16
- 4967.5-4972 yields 18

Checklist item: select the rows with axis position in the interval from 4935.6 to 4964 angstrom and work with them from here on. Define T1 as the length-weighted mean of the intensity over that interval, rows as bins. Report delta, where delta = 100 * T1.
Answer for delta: 408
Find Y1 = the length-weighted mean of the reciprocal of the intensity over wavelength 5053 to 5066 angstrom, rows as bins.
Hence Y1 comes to 0.263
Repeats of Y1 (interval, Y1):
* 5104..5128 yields 0.301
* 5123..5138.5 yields 0.315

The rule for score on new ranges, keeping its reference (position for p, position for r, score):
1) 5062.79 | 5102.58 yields -0.18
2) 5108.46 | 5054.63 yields -0.10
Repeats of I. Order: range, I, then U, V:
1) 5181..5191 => -4.32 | 21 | 0.39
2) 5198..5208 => -4.84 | 26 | 0.29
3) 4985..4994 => -5.19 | 31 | 0.26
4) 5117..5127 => -5.16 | 26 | 0.22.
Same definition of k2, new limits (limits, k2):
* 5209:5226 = 5211.82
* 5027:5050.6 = 5027.93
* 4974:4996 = 4974.96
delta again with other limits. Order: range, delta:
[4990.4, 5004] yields 383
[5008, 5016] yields 349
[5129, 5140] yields 324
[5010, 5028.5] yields 361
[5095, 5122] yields 340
